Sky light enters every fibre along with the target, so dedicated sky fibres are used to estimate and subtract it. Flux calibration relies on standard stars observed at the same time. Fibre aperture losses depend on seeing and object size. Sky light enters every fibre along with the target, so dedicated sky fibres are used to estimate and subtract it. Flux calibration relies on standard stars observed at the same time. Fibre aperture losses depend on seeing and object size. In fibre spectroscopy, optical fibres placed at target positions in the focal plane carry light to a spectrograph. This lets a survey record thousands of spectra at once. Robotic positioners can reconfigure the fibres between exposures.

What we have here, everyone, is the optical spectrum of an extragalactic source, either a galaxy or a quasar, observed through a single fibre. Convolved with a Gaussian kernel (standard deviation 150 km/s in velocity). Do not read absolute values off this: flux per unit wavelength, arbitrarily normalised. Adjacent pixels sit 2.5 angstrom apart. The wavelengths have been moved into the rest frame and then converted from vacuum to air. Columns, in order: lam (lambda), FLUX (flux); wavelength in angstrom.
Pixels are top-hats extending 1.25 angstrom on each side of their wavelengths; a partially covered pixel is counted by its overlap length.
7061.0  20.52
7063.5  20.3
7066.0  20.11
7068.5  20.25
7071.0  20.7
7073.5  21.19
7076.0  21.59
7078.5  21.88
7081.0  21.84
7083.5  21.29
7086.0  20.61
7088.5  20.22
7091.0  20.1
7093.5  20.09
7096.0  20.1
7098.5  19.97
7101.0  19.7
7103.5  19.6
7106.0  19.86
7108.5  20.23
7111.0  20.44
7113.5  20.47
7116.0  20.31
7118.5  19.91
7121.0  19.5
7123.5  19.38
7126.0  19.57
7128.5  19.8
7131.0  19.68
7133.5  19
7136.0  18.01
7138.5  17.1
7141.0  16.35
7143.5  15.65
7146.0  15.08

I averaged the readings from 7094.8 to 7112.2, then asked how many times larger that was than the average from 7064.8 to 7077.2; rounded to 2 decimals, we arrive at 0.96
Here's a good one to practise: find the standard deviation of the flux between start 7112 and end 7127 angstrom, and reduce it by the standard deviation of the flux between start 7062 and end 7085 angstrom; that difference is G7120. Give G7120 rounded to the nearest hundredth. -0.24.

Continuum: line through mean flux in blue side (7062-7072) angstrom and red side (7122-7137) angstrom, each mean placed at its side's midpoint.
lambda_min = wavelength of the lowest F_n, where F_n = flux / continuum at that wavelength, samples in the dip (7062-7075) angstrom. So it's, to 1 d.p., 7066.0 angstrom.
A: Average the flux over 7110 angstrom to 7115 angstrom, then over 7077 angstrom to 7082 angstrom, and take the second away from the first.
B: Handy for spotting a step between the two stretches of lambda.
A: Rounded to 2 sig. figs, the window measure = -1.4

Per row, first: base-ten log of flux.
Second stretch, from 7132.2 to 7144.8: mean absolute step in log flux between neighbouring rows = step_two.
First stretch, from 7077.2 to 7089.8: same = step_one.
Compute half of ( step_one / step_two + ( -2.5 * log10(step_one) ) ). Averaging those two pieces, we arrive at 2.79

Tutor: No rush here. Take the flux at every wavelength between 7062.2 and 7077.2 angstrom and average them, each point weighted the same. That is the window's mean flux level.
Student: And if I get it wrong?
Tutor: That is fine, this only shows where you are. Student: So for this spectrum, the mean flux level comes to 20.69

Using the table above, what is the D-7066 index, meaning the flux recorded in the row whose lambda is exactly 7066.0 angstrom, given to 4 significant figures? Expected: 20.11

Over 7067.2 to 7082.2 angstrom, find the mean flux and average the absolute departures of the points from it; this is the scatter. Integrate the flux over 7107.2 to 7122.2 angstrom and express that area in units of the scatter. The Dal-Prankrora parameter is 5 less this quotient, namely -567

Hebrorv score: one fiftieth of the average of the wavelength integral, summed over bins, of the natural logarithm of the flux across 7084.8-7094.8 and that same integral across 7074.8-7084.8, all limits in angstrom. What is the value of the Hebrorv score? 0.608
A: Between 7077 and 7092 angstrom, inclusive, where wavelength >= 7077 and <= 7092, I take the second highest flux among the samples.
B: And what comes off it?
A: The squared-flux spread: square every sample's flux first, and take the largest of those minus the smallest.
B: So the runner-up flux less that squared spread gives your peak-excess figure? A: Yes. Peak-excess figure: -53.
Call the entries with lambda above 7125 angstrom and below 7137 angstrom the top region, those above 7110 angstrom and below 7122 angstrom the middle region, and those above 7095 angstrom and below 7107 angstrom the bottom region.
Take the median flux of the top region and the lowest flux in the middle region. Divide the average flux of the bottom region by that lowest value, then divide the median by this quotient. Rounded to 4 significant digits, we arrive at 19.23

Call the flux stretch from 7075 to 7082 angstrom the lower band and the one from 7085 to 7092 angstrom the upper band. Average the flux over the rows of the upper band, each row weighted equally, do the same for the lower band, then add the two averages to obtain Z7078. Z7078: 42.1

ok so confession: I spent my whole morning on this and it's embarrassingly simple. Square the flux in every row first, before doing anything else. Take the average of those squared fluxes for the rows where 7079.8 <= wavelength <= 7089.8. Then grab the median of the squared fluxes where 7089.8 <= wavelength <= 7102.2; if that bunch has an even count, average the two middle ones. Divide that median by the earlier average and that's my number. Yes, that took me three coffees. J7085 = 0.92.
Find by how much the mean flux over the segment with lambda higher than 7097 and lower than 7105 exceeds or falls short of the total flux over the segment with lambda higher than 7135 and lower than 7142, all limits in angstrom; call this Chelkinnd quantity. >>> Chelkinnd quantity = -32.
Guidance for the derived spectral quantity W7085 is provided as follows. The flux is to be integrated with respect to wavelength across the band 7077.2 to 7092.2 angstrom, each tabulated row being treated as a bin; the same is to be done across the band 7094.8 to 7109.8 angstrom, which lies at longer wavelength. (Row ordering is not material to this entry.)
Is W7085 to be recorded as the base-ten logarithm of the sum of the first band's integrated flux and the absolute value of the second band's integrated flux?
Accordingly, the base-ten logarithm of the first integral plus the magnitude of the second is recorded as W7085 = 2.79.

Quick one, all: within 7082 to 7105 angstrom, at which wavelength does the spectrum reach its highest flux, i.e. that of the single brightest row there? 7083.5 angstrom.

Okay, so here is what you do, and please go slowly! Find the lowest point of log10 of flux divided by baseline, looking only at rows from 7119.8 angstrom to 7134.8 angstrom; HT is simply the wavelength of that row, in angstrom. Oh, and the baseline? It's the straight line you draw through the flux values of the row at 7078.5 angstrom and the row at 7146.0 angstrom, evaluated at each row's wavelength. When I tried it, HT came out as 7121.0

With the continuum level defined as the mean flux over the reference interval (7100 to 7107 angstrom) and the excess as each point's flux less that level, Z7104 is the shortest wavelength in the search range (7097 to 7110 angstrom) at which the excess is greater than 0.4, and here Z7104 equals 7108.5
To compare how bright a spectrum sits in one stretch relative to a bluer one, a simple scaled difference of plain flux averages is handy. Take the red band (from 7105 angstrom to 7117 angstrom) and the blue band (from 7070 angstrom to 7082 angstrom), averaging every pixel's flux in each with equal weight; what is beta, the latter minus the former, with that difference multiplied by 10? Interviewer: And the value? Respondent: 12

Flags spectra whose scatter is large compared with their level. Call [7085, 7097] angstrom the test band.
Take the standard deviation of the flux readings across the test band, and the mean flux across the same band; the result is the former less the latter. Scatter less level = -20.0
